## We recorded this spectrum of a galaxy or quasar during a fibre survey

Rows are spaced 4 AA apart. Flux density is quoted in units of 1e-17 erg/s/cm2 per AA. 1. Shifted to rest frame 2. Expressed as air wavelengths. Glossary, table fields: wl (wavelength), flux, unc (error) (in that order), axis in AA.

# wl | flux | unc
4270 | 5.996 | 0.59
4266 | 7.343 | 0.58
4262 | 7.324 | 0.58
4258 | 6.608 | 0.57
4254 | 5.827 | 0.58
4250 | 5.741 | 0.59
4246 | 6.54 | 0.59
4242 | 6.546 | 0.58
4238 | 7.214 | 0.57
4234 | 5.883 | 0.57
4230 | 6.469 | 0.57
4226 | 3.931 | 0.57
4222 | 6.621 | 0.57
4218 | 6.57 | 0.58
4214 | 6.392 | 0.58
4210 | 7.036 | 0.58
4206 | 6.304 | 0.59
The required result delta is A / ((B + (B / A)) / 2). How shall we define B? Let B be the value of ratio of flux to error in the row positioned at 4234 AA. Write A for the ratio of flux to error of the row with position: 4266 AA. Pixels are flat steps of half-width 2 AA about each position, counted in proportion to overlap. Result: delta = 2.27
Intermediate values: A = 12.7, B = 10.3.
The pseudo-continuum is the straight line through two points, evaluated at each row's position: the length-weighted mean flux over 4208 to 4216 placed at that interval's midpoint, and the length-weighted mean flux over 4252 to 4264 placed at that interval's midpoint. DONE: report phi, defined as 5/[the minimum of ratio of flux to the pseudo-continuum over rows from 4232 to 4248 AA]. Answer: 5.7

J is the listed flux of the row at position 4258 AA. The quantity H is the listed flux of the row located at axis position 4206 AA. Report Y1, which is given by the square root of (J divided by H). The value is 1.02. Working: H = 6.304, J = 6.608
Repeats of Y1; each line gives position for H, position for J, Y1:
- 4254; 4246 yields 1.06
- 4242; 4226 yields 0.77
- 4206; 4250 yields 0.95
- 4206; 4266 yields 1.08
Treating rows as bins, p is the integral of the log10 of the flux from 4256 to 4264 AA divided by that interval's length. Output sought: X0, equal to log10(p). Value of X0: -0.074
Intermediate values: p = 0.84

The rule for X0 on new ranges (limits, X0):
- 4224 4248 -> -0.109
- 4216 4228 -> -0.128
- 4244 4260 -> -0.102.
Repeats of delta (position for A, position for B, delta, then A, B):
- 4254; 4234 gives 1.77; 10.0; 10.3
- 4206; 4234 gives 1.89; 10.7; 10.3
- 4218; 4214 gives 1.89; 11.3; 11.0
